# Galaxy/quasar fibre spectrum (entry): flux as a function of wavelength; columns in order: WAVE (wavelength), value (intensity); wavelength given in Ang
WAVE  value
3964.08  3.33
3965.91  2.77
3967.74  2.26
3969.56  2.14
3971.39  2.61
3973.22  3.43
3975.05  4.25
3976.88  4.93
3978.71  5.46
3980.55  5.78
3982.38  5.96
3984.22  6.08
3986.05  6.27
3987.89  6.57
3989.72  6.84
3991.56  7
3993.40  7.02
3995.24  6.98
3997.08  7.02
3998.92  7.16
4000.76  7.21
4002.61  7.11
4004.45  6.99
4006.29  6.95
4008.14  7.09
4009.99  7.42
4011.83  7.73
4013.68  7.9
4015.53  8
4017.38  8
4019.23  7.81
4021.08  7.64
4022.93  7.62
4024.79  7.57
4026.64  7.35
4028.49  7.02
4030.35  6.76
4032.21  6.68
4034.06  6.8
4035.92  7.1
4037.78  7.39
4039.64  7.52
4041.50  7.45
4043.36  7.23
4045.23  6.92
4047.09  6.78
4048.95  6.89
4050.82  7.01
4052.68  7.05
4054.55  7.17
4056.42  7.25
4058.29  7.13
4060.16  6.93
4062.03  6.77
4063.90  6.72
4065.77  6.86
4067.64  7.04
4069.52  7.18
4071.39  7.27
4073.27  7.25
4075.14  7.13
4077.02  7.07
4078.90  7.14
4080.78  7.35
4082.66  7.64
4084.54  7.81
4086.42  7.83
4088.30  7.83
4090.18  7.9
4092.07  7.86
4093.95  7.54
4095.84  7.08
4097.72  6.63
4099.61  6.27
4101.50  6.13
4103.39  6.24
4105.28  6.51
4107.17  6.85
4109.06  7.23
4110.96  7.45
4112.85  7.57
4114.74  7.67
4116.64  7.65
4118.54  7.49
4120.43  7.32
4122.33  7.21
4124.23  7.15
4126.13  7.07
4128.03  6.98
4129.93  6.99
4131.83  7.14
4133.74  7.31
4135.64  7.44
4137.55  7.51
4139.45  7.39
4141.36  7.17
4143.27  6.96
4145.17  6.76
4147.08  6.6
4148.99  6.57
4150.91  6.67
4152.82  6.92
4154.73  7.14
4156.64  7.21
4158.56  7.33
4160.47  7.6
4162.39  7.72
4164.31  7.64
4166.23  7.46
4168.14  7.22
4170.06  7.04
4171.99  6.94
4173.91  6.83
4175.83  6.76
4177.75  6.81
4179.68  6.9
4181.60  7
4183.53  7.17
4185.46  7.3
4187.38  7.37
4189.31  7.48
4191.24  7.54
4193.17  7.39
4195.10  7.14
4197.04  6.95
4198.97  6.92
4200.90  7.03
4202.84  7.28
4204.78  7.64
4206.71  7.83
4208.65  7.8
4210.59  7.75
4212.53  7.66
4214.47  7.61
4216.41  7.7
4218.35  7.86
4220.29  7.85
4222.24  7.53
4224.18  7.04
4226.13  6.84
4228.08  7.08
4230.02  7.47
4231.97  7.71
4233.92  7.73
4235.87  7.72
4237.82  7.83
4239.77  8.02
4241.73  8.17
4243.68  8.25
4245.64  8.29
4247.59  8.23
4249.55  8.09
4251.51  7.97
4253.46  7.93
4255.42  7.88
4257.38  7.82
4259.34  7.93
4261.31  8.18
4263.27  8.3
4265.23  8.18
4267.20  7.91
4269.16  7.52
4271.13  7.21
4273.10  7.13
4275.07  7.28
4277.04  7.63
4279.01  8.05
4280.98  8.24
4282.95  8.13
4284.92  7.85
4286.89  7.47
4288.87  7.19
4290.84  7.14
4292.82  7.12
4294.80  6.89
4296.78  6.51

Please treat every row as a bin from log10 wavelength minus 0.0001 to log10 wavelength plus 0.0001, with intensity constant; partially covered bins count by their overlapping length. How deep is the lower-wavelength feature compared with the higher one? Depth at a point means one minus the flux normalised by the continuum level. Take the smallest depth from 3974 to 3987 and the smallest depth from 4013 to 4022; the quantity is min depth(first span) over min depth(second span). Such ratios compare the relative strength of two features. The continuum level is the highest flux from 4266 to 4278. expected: -18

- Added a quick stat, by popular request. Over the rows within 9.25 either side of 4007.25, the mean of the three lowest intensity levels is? 7.0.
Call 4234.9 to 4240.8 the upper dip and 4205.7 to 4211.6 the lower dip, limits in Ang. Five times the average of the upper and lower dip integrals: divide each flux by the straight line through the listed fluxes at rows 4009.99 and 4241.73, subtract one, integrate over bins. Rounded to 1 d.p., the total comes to -1.0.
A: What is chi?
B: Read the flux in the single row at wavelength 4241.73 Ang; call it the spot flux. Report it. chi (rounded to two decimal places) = 8.17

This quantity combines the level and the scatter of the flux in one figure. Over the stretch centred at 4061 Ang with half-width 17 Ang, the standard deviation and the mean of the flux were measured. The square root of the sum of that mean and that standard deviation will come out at 2.68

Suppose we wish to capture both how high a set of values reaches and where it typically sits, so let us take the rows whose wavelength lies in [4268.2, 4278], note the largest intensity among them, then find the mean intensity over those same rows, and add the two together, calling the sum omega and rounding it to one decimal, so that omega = 15.0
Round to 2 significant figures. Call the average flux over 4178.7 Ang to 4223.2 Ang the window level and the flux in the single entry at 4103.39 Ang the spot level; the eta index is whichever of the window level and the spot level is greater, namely 7.4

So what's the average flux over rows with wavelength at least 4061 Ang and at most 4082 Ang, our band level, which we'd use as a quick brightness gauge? 7.1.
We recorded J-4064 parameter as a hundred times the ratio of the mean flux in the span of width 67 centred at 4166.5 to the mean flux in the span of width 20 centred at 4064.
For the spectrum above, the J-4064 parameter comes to 101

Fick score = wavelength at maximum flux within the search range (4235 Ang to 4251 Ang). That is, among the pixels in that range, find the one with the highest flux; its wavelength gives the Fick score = 4245.64 Ang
